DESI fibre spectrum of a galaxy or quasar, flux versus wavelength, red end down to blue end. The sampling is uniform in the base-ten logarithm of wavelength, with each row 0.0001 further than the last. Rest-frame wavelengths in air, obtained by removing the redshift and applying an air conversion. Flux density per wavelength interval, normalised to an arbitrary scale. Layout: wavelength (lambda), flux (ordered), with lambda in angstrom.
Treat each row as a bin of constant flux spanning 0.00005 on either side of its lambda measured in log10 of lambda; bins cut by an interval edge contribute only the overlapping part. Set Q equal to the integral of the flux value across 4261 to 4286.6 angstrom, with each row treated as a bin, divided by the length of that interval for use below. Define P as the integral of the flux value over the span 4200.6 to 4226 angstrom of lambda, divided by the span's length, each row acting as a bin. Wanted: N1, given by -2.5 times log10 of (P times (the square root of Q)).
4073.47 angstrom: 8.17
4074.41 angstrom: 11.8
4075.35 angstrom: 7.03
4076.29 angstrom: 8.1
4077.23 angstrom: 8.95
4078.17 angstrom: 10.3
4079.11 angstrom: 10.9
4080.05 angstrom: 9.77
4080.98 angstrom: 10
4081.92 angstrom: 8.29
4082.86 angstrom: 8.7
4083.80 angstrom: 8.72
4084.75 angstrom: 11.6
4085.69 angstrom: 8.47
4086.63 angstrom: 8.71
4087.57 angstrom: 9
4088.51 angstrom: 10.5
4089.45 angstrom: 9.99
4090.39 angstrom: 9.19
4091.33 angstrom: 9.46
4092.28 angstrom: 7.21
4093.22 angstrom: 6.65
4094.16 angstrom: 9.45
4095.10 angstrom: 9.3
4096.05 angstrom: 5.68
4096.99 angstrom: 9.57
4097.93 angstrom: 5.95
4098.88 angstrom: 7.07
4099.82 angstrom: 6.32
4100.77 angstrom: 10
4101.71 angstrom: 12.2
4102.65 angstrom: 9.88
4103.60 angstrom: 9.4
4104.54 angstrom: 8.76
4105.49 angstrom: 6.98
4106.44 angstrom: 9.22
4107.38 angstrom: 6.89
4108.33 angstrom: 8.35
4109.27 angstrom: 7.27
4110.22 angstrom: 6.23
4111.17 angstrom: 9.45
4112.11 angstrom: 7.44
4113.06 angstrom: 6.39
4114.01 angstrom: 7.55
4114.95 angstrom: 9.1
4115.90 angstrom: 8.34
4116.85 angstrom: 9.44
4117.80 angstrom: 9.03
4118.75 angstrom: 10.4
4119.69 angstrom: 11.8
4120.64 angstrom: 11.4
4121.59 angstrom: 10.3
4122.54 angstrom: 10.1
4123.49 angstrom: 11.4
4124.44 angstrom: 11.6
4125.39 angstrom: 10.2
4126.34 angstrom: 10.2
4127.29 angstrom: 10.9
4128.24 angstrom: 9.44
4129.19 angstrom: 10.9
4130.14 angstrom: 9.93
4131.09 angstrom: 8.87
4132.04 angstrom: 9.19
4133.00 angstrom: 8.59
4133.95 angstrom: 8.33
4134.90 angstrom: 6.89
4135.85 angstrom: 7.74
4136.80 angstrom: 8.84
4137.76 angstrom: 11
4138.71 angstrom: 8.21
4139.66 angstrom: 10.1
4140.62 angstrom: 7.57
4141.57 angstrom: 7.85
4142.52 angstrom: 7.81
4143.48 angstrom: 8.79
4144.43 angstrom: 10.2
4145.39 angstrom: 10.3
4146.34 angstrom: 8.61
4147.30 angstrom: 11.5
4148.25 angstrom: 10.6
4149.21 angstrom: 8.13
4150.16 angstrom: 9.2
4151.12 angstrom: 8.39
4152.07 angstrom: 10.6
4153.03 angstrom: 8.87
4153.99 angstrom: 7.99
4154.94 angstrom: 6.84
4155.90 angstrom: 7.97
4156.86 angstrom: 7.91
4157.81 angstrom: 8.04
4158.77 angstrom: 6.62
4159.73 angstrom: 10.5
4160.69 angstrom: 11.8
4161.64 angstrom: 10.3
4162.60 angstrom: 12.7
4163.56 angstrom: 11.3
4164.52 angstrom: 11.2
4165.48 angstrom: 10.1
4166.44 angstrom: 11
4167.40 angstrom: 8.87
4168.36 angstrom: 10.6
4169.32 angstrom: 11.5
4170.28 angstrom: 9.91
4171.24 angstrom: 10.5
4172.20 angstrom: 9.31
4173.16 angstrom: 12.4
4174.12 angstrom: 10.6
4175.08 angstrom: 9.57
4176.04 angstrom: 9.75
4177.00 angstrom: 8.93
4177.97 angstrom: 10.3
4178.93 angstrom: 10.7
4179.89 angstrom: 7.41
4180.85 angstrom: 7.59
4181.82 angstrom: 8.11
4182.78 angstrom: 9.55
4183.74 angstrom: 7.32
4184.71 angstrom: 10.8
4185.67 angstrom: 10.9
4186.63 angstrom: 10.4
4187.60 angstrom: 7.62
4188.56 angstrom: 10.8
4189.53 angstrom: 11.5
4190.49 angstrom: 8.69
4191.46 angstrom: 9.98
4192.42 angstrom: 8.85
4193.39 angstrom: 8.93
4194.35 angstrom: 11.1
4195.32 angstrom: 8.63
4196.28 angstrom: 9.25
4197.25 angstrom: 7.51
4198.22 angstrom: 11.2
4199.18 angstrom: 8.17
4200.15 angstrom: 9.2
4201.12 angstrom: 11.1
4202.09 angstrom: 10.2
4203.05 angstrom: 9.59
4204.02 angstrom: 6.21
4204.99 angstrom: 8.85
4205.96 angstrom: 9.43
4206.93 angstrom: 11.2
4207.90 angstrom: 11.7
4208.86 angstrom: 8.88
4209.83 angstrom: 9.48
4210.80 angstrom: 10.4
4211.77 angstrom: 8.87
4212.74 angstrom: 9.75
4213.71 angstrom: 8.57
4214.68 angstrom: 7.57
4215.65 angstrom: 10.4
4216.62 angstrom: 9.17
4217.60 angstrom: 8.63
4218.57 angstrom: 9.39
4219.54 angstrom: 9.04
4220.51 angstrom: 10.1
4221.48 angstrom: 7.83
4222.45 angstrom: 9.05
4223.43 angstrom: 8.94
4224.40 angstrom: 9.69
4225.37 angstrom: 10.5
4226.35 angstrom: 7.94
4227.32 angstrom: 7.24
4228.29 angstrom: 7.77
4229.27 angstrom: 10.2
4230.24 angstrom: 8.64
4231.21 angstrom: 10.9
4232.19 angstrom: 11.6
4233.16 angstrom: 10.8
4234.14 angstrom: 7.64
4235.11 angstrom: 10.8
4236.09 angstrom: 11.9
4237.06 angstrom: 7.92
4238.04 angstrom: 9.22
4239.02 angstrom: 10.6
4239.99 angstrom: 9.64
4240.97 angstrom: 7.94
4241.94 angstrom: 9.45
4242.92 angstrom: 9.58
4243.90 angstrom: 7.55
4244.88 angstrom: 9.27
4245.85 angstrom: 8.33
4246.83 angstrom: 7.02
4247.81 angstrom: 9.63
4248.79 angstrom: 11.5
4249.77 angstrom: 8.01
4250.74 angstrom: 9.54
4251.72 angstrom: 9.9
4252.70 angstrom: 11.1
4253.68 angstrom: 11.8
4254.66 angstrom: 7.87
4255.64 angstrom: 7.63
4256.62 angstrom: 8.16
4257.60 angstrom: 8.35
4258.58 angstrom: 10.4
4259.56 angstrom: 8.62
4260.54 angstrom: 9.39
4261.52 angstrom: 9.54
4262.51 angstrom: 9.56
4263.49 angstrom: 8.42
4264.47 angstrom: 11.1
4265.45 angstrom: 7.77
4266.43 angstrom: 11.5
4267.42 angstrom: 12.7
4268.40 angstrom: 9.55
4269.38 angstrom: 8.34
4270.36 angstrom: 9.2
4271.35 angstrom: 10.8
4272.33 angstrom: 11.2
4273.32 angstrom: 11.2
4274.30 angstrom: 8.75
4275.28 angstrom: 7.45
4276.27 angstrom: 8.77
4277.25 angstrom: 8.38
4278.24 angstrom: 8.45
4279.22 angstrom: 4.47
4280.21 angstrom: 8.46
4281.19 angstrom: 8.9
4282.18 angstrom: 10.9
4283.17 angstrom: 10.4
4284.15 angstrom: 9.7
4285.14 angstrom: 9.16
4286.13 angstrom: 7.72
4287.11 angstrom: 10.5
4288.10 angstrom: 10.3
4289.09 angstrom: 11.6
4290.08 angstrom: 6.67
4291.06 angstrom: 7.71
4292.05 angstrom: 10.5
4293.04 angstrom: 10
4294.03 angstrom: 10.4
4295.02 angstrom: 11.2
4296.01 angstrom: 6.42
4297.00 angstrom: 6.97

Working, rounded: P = 9.39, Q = 9.3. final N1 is -3.64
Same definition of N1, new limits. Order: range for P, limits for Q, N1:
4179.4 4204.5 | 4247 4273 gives -3.65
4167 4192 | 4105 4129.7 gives -3.68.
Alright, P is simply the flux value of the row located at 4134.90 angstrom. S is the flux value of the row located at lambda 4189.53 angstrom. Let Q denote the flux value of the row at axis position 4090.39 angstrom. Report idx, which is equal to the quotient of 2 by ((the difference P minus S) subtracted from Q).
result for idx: 0.14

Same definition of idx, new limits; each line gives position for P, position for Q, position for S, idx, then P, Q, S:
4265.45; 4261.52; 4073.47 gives 0.20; 7.77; 9.54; 8.17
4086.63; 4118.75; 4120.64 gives 0.15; 8.71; 10.4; 11.4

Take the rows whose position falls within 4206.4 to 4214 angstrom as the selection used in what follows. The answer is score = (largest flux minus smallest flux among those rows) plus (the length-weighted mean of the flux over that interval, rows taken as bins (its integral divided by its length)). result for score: 13.0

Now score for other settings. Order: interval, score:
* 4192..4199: 13.0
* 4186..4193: 13.6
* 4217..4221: 10.7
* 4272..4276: 13.3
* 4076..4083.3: 12.2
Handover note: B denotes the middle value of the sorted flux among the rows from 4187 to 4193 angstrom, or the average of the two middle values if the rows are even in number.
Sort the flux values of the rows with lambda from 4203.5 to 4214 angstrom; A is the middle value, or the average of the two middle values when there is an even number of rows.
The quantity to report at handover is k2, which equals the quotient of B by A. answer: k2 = 1.00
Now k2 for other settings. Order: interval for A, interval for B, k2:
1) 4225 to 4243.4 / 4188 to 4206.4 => 0.97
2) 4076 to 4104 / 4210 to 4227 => 0.98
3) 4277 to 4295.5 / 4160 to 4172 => 1.11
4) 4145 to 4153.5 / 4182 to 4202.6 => 1.04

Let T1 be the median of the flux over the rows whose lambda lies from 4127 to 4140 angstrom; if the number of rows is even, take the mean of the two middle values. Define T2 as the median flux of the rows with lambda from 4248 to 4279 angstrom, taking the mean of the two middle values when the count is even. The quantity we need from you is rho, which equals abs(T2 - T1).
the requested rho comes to 0.36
